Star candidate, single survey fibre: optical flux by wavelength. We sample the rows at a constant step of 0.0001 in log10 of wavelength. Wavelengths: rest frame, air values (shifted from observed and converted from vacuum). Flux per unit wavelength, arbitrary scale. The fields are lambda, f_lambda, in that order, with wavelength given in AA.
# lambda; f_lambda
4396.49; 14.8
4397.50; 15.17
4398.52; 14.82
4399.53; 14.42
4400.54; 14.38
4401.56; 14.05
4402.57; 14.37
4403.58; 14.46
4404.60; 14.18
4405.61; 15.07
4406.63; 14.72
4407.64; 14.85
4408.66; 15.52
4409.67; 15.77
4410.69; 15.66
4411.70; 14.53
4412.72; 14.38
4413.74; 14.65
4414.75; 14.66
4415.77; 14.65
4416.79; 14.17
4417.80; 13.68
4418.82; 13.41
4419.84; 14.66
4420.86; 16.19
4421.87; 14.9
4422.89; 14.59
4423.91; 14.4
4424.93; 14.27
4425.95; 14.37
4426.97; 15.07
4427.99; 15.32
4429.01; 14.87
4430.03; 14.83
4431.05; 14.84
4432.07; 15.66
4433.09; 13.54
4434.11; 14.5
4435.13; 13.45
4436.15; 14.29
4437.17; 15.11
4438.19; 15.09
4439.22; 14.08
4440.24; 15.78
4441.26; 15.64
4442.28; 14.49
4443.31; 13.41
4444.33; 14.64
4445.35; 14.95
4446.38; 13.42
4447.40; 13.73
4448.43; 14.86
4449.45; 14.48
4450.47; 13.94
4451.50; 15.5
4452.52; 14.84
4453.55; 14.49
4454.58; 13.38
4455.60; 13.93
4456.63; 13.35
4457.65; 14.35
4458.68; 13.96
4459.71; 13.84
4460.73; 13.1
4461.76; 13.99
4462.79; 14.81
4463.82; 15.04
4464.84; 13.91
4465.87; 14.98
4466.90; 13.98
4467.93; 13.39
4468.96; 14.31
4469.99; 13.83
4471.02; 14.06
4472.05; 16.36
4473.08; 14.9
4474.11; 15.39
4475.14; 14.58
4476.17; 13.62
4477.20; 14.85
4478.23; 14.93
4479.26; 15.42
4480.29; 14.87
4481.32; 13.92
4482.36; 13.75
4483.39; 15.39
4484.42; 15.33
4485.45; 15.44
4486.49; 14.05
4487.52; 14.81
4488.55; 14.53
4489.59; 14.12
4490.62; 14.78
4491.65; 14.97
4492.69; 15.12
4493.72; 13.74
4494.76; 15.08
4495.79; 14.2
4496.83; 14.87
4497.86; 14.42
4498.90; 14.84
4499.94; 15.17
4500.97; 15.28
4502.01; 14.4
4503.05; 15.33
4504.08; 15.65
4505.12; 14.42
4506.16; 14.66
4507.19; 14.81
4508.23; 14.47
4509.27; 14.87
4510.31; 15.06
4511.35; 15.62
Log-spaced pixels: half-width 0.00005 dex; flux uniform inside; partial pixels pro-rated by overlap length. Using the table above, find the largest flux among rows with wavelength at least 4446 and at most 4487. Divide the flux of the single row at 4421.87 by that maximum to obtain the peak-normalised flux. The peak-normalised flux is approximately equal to 0.91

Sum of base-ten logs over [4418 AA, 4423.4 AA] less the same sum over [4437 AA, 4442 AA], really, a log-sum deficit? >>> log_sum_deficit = -0.059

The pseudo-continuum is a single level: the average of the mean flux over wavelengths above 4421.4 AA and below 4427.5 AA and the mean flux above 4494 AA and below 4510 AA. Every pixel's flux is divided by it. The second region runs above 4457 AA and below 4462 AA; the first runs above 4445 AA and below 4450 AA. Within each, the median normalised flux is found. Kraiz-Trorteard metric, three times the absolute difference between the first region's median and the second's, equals 0.11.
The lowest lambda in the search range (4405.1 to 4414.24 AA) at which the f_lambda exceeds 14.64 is 4405.61 AA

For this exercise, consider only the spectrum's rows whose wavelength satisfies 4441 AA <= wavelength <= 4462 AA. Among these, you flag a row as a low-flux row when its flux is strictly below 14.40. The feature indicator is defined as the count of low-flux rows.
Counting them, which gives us 12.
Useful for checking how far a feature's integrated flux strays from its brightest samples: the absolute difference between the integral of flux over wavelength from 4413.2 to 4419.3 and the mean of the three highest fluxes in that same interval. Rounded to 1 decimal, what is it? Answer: 72.0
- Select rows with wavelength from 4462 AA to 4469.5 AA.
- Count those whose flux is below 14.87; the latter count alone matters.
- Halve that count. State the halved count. 2.50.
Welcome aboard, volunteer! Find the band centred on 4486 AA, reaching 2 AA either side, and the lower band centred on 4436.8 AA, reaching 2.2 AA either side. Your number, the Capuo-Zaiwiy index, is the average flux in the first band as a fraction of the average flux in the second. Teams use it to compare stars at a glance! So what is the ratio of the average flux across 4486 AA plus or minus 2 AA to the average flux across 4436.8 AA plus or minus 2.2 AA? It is 1.03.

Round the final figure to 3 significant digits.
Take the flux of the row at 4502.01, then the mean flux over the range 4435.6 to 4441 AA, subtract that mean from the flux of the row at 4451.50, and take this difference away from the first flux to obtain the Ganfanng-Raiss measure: 13.8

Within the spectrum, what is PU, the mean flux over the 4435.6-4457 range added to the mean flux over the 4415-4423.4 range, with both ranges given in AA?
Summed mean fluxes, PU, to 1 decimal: 29.0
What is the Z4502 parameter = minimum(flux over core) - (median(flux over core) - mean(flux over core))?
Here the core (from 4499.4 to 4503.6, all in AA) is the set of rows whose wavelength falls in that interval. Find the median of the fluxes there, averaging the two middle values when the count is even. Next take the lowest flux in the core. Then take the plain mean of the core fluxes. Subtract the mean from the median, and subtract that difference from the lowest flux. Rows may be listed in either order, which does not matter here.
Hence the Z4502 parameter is 14.2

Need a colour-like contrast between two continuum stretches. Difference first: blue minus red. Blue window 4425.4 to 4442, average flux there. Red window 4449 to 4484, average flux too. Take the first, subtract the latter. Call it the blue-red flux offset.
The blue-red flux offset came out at 0.38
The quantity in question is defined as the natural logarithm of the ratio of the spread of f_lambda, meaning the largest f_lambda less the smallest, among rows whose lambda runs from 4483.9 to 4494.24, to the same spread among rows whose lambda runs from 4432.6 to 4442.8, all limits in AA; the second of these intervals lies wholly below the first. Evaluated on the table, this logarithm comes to -0.3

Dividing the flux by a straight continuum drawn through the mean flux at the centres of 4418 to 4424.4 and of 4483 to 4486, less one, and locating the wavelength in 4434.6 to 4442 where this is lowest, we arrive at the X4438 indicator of 4435.13 AA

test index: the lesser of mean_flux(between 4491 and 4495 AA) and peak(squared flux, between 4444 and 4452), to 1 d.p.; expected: 14.7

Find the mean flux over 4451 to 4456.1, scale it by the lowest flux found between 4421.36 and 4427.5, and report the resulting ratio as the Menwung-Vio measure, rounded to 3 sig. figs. 1.01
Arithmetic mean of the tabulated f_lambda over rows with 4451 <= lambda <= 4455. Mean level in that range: 14.6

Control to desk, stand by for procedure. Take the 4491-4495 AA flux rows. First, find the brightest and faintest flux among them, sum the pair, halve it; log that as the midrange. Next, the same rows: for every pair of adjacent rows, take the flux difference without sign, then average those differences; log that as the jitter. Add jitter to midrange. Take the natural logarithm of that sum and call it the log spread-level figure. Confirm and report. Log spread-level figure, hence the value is 2.734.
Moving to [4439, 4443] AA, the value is 2.768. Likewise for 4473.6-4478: 2.741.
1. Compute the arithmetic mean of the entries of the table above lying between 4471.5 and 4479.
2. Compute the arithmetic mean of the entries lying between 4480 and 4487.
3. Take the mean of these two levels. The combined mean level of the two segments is 14.8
